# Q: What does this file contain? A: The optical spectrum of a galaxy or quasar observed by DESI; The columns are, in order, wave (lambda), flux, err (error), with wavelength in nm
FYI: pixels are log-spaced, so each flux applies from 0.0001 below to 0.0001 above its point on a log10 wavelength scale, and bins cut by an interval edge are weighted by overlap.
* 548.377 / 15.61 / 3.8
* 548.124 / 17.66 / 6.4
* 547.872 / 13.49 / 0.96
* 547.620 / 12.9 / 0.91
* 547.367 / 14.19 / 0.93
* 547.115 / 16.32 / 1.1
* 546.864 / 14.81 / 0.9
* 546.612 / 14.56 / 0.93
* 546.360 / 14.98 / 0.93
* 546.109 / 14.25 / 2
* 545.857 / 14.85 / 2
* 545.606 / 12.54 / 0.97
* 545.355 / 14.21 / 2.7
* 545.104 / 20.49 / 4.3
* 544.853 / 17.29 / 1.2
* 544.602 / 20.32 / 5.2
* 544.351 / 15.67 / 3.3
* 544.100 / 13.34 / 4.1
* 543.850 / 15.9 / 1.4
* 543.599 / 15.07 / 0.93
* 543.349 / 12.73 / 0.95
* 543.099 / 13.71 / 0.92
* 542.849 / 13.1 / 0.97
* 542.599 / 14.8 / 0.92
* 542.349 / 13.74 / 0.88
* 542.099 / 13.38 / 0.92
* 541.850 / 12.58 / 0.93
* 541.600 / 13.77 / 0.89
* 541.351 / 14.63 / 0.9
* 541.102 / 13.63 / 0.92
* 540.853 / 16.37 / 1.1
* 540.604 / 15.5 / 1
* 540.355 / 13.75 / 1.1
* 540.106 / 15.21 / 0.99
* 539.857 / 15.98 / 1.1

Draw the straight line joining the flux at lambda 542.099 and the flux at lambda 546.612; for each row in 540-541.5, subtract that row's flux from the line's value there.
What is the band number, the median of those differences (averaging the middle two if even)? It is -1.9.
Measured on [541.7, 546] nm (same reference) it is -0.3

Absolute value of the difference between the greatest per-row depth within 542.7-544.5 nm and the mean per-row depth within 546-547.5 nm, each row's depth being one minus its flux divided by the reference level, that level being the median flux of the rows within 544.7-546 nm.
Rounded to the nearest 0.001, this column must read 0.143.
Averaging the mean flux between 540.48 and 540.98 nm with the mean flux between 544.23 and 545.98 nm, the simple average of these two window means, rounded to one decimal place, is 16.2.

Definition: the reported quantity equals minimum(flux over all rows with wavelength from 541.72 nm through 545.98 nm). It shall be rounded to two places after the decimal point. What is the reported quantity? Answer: 12.54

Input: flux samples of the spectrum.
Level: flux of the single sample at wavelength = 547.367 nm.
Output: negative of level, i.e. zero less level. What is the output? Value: -14.2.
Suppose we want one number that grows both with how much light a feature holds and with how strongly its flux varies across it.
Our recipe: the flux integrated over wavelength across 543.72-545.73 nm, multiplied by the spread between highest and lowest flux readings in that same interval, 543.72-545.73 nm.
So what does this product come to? 259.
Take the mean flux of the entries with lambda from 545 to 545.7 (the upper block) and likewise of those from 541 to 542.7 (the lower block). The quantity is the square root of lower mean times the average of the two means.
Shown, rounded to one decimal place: 14.3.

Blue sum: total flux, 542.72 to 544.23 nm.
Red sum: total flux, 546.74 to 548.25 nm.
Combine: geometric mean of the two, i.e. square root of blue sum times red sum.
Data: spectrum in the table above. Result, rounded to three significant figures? 86.6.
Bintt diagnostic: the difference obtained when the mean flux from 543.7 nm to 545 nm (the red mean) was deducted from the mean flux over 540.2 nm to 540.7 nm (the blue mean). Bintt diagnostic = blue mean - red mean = -1.9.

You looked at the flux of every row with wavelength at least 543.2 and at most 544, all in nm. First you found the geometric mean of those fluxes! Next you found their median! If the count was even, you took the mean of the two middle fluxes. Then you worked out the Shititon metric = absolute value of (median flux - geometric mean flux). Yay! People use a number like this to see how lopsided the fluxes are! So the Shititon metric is 0.57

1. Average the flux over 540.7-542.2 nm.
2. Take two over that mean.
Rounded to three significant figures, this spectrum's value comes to 0.142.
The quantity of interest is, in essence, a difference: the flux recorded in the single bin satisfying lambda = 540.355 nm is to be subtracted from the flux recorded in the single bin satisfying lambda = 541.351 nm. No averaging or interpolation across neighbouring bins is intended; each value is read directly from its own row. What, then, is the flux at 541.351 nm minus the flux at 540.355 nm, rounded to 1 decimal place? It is 0.9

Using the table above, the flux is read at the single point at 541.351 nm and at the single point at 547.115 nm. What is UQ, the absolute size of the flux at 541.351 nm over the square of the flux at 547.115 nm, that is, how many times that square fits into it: 0.055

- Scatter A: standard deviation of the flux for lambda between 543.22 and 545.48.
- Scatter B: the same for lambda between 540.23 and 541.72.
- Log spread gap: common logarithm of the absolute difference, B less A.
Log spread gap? 0.2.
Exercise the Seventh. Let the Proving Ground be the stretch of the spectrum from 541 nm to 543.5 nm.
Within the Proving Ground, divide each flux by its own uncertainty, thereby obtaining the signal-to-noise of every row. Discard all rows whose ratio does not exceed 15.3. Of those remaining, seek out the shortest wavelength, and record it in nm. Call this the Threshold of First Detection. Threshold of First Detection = 541.351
